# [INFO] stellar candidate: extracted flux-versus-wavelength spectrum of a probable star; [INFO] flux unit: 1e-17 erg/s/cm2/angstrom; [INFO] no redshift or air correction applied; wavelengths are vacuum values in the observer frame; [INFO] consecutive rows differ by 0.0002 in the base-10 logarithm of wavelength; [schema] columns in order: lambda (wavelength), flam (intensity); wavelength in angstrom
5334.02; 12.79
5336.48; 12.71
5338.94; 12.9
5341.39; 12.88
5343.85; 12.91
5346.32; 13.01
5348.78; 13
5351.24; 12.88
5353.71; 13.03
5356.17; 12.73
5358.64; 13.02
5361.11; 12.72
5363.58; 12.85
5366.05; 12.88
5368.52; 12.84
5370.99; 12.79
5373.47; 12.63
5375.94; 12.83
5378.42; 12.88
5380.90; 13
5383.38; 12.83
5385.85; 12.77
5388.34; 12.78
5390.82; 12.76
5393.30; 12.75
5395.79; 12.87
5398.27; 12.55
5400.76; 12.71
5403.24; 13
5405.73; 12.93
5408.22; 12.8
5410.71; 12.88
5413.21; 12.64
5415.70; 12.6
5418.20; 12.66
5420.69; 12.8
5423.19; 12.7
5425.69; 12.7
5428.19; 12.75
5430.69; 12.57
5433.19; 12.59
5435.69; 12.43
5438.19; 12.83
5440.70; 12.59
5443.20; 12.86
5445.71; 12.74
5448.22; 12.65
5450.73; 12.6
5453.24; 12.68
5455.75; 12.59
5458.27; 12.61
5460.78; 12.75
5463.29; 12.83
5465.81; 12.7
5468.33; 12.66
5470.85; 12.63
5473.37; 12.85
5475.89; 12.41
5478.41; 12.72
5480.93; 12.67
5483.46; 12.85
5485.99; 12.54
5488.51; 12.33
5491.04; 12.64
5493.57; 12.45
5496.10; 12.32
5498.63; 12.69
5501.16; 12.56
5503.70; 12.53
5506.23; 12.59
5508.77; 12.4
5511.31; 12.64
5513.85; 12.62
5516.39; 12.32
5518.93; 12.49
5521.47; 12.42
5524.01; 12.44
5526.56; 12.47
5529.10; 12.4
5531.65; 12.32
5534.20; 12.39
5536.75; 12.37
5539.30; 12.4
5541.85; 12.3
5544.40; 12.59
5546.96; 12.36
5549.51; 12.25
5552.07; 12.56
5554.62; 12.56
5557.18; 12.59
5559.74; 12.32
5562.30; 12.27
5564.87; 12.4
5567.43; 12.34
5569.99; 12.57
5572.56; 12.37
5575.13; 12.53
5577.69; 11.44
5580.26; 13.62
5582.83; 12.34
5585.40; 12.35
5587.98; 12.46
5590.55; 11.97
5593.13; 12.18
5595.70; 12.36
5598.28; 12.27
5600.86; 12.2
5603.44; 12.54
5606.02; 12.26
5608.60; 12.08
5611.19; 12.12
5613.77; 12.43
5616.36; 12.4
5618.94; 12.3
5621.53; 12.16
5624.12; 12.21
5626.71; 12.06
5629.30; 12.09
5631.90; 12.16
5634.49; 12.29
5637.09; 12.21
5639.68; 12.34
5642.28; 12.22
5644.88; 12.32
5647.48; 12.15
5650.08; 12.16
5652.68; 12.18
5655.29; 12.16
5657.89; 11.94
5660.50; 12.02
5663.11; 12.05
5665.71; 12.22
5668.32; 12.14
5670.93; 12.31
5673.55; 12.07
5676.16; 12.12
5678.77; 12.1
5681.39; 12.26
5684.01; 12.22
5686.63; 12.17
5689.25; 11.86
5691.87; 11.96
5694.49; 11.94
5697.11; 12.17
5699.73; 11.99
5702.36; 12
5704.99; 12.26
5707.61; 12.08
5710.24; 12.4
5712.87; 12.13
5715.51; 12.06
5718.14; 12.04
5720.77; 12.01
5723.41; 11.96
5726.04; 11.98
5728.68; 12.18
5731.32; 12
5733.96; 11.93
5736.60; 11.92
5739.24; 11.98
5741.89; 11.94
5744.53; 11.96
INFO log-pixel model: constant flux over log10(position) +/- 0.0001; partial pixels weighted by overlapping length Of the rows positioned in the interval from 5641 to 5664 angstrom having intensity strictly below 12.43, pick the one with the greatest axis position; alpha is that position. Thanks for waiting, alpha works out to 5663.11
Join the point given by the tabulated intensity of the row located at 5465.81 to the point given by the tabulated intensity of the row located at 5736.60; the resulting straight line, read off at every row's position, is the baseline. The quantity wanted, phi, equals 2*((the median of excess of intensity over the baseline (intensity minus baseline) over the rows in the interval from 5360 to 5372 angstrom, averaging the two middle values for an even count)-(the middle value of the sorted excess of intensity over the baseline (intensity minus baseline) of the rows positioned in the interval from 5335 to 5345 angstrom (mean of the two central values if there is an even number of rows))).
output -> 0.1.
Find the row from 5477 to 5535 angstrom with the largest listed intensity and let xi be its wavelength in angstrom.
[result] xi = 5483.46 angstrom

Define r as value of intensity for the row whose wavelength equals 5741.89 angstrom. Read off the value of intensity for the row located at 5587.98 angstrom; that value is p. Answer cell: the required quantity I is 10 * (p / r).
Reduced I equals 10.4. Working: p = 12.46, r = 11.94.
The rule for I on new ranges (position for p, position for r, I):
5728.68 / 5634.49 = 9.9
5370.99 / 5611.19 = 10.6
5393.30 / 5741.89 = 10.7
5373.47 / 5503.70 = 10.1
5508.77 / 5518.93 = 9.9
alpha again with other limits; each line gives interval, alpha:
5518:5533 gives 5531.65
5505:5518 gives 5516.39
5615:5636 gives 5634.49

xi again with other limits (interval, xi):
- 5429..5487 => 5443.20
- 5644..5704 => 5644.88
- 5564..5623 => 5580.26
